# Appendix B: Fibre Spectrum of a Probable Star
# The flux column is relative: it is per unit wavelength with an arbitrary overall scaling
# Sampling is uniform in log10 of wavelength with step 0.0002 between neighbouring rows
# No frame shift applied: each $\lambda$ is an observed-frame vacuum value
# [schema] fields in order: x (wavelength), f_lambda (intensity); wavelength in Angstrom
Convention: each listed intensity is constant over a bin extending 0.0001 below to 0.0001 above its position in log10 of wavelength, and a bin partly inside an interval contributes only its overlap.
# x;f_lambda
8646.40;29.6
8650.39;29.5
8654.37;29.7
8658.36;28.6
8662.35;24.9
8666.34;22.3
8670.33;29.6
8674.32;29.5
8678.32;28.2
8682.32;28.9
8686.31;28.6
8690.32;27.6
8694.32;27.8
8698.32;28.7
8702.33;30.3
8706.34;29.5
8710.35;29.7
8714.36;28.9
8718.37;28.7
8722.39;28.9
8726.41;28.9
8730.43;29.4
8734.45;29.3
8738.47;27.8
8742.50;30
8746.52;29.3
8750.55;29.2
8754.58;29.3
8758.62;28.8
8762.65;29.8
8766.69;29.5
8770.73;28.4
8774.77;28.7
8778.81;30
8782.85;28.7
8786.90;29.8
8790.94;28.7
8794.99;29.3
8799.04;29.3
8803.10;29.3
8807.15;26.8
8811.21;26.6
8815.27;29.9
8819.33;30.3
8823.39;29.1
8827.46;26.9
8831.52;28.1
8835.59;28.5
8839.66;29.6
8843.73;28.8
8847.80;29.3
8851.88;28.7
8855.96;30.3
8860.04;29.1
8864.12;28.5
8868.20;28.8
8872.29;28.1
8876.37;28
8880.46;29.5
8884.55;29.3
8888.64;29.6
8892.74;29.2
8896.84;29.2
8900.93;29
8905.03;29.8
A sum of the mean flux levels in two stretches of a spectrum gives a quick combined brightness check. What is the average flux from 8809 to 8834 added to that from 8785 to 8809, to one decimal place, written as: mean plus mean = 57.4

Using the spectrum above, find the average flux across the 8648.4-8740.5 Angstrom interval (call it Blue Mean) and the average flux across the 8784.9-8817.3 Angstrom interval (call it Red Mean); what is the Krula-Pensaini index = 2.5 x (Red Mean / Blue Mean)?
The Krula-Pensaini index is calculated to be 2.52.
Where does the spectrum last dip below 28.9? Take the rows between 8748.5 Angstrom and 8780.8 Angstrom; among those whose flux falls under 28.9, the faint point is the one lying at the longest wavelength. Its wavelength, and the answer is 8774.77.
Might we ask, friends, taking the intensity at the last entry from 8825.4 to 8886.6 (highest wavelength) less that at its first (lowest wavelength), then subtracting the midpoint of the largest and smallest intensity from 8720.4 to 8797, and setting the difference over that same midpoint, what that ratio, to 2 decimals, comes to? -0.92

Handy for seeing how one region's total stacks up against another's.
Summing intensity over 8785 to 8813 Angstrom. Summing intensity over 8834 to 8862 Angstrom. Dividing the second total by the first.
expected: 1.02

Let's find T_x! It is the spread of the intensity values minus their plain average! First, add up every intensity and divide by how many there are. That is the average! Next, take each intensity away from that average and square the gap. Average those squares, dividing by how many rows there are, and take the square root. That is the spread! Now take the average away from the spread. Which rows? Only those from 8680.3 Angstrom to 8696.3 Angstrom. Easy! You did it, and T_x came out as -27.7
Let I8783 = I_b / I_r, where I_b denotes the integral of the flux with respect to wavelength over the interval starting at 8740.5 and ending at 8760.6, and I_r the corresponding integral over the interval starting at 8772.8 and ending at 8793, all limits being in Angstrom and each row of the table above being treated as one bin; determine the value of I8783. 1.00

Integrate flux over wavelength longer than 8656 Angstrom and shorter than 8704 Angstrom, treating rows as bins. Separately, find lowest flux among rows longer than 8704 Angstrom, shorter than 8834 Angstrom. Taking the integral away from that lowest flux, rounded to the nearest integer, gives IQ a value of -1313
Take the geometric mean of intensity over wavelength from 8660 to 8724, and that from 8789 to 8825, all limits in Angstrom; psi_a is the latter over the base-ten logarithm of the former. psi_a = 19.85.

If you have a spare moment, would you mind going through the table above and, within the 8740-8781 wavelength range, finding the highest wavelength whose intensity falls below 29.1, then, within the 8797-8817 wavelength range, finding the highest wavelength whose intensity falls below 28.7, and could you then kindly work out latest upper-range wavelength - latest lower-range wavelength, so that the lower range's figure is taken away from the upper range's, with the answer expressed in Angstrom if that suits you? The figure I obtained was 36.4 Angstrom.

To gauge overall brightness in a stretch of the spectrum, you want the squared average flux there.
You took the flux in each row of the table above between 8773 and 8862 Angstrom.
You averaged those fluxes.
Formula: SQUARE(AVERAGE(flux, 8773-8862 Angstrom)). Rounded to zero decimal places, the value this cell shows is 835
